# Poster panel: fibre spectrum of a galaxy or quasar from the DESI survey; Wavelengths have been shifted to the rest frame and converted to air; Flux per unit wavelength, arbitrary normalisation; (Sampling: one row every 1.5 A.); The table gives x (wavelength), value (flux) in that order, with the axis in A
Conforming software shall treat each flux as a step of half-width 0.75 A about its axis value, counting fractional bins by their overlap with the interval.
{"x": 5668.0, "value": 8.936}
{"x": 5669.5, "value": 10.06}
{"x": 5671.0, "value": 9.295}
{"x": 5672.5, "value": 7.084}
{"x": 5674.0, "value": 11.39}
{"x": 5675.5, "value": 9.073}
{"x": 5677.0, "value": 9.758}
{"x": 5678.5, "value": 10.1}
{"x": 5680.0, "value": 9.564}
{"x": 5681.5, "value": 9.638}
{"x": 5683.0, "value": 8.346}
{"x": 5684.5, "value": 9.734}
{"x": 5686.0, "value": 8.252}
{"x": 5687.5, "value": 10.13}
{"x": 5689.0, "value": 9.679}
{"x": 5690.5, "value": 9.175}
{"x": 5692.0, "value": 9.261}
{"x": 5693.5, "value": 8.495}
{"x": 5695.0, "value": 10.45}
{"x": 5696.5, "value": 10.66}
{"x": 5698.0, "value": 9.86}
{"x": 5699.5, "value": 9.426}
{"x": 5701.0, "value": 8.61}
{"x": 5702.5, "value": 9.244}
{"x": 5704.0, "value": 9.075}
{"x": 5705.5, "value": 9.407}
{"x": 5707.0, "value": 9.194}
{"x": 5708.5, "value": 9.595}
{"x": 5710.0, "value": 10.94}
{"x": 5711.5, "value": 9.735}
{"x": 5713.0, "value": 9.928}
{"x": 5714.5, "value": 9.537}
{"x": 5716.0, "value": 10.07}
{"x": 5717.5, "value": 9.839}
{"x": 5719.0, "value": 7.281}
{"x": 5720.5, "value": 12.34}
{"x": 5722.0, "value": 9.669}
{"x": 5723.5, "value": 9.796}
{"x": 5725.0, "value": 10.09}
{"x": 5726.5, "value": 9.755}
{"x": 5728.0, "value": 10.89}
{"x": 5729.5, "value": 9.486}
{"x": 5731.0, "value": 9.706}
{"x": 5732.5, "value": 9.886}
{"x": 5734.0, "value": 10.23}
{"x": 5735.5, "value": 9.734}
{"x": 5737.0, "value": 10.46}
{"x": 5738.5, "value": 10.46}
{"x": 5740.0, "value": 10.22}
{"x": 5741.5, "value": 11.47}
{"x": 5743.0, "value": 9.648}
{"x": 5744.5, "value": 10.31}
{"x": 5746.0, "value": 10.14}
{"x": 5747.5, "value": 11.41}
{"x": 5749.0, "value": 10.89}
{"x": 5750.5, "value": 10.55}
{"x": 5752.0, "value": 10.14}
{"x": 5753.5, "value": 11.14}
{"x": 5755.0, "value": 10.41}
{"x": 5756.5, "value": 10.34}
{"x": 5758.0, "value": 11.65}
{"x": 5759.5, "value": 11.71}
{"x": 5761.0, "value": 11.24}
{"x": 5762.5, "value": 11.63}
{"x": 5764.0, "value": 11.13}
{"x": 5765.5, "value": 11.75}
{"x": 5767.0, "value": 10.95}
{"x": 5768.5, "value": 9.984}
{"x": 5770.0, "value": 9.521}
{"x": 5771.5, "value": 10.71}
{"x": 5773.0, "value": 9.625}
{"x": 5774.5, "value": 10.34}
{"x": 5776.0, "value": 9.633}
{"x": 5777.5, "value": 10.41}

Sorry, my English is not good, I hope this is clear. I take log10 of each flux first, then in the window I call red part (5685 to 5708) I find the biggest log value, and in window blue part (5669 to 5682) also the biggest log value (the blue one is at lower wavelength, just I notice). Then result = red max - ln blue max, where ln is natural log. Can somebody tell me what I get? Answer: 0.97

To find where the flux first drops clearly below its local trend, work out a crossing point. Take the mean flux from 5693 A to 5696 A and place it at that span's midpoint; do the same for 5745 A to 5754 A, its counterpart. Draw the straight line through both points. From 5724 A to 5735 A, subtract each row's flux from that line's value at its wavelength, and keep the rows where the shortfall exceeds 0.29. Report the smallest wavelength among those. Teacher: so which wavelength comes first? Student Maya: 5726.5 A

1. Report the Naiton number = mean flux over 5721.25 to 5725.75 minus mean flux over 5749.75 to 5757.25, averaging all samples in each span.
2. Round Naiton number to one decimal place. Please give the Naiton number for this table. -0.7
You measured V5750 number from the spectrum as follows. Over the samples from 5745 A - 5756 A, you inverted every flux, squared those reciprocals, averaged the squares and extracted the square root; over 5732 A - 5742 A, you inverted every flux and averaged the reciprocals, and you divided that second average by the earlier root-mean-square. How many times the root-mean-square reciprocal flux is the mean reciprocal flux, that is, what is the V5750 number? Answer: 1.03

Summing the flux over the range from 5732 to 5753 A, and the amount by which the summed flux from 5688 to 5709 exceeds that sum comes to -13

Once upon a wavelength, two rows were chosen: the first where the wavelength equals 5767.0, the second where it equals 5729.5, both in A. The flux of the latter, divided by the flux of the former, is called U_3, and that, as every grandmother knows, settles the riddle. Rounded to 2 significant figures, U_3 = 0.87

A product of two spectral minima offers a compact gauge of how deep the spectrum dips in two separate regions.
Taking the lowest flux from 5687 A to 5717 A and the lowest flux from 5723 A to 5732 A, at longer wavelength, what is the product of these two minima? 81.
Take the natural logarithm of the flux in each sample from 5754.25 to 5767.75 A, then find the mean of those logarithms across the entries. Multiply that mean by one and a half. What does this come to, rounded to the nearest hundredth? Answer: 3.62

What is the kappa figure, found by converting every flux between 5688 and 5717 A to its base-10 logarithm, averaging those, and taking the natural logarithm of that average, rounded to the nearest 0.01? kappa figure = -0.02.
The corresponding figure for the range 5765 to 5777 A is 0.01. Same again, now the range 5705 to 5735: -0.01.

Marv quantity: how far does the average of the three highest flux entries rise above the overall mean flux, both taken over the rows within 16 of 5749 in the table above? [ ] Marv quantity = 1.0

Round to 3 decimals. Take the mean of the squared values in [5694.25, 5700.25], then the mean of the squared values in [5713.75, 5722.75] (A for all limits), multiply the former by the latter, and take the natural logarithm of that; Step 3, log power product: 9.212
